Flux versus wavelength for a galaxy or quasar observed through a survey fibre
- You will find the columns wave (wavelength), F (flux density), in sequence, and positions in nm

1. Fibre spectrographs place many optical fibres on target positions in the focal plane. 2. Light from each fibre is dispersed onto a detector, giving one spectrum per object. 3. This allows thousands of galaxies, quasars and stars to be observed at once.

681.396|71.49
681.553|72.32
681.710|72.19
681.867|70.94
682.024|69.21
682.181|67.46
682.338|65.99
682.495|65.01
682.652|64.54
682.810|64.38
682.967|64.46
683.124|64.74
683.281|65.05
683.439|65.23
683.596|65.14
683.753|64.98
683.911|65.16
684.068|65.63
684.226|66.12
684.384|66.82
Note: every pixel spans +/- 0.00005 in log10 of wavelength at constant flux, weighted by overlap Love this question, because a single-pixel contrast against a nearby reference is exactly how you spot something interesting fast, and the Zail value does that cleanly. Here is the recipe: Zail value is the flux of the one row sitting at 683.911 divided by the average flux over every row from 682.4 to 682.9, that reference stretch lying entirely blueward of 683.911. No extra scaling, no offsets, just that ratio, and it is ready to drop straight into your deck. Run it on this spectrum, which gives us 1.01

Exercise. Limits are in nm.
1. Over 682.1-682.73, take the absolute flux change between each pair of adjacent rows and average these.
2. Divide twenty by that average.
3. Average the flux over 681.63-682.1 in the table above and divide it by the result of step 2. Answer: 3.4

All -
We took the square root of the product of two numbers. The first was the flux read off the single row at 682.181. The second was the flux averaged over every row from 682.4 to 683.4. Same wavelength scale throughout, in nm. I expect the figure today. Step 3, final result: 66.1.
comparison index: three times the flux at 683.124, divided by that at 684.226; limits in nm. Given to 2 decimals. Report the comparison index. 2.94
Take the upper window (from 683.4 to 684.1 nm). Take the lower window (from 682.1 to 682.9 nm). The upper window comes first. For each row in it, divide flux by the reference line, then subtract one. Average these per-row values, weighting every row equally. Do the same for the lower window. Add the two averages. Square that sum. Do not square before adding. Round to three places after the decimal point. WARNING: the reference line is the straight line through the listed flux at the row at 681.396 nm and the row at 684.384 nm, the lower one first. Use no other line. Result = 0.010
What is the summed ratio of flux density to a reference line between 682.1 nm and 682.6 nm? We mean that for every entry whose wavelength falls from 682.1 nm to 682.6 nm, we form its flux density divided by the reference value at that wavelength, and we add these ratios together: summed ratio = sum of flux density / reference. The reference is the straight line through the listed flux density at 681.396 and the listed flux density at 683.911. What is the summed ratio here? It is 2.87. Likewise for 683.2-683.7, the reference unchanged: 2.95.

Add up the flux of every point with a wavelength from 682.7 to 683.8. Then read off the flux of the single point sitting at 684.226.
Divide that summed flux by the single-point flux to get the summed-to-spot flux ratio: 6.87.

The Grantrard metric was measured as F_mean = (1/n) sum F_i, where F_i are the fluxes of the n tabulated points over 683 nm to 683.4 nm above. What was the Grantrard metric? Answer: 64.9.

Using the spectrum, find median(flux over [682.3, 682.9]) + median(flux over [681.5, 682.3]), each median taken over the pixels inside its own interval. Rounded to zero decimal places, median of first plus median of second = 136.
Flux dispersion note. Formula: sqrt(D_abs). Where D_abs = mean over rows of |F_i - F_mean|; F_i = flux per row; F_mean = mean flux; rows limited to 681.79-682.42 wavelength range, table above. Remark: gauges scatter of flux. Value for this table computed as 1.29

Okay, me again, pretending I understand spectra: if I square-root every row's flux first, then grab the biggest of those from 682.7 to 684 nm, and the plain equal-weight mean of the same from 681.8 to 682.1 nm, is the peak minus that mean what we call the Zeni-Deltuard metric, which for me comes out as -0.29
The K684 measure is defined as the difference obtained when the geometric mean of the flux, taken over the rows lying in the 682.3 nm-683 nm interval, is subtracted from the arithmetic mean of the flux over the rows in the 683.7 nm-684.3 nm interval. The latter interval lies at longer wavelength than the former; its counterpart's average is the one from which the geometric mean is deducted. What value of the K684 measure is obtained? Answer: 0.6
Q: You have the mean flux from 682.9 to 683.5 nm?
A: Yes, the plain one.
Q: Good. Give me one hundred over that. 1.54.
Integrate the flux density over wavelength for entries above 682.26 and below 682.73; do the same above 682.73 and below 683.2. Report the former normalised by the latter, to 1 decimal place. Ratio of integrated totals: 1.0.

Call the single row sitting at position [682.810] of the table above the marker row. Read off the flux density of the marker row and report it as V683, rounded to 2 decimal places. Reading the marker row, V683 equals 64.38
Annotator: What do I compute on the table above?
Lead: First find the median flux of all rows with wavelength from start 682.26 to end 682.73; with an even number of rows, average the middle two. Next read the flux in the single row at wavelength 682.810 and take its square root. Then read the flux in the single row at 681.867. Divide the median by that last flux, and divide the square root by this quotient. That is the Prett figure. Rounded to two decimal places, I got 8.76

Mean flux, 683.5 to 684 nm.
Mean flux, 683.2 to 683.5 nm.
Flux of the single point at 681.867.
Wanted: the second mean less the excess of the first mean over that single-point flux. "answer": 71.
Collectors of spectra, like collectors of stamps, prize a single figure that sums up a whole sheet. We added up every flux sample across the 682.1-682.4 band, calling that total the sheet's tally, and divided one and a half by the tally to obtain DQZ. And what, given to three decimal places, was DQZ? 0.011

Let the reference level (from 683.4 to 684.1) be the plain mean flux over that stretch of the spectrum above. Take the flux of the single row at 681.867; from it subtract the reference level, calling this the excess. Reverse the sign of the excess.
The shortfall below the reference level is -5.7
